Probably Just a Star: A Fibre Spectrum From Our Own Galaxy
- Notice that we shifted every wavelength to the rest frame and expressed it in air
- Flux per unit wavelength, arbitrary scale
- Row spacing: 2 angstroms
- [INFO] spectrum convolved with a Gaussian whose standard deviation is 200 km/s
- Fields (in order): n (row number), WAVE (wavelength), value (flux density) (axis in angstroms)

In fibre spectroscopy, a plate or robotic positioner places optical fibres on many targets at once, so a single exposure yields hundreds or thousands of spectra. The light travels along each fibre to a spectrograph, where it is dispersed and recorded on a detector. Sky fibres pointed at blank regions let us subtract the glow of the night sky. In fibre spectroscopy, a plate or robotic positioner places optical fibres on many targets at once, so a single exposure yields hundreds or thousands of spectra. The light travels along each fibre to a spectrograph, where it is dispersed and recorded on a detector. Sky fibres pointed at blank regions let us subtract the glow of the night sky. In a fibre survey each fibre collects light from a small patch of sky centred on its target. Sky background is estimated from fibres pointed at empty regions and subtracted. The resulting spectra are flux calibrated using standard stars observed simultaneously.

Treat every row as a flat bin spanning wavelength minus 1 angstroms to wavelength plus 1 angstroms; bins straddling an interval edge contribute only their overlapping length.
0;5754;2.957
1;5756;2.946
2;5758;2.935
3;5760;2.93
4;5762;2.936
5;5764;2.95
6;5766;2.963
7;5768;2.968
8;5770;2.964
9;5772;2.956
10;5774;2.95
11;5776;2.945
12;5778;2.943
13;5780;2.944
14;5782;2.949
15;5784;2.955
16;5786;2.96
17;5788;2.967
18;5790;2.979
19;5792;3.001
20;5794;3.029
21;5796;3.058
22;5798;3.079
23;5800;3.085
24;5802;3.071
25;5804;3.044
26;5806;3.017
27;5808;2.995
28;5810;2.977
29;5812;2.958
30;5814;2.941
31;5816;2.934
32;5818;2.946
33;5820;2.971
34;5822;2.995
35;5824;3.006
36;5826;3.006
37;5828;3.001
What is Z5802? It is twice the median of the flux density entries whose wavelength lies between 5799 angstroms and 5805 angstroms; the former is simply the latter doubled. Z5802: 6.14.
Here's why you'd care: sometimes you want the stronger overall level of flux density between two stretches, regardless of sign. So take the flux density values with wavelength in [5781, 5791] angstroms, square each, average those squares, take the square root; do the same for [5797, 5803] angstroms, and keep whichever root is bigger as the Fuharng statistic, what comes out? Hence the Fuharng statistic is 3.08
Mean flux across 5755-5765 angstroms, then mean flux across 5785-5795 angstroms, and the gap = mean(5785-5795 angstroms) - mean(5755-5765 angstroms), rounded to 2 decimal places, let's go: 0.05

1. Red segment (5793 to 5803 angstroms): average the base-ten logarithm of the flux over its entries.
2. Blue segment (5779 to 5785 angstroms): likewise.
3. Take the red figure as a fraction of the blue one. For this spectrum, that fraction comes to 1.04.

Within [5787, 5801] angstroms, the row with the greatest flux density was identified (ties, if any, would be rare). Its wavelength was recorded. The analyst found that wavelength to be 5800 angstroms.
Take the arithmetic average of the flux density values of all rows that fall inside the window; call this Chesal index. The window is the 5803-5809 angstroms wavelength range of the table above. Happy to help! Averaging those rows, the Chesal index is 3.02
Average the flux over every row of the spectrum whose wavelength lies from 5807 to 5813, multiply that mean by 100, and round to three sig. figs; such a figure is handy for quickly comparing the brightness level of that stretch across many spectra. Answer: 298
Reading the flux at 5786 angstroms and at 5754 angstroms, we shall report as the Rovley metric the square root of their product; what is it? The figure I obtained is 2.96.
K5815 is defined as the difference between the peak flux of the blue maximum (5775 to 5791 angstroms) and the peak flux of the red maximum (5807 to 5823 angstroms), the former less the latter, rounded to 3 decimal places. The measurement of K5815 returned -0.016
